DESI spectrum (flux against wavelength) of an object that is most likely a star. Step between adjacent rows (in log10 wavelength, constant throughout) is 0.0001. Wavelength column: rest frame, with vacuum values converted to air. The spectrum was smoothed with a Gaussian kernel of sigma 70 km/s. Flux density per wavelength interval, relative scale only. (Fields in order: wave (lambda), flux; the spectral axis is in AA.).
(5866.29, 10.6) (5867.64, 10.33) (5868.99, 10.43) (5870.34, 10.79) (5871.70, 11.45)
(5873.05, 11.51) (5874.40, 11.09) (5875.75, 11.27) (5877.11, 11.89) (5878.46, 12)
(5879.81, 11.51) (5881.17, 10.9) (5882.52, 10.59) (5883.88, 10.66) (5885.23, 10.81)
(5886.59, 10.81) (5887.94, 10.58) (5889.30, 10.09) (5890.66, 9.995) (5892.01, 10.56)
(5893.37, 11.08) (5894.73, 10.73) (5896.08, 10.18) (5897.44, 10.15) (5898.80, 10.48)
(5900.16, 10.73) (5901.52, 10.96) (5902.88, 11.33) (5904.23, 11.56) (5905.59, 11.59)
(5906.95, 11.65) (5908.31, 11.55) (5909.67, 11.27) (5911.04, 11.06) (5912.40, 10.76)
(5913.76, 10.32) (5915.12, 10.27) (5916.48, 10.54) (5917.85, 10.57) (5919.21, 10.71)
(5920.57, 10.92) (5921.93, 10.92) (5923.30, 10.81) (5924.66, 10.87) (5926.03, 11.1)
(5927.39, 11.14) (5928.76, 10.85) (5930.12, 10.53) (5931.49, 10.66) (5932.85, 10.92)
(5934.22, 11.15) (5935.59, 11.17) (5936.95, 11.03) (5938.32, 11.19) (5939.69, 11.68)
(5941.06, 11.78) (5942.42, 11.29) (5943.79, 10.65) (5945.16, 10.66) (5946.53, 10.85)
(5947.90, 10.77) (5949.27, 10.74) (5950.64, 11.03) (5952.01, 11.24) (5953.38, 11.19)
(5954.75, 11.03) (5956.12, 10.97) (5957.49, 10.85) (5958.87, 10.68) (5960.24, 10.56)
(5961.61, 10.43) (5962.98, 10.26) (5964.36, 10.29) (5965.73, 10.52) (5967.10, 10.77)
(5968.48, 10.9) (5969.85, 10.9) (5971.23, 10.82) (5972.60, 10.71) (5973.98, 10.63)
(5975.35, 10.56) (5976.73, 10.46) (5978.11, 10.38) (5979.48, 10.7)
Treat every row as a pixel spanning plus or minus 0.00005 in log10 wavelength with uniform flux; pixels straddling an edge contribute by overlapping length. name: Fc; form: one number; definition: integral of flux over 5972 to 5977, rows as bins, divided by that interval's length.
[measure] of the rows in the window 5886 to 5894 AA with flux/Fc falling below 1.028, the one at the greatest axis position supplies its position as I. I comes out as 5892.01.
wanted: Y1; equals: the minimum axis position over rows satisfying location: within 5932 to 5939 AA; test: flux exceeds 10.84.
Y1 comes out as 5932.85 AA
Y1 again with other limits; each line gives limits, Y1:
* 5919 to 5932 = 5920.57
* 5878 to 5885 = 5878.46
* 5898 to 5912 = 5901.52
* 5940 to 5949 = 5941.06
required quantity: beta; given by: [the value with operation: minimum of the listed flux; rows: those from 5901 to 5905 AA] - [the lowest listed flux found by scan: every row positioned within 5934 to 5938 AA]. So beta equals -0.1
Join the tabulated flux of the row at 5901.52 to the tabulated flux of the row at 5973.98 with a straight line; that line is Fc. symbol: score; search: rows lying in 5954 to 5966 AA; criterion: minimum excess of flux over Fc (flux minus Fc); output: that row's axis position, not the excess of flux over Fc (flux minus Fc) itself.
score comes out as 5962.98 AA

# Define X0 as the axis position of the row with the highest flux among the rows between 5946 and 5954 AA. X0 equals 5952.01 AA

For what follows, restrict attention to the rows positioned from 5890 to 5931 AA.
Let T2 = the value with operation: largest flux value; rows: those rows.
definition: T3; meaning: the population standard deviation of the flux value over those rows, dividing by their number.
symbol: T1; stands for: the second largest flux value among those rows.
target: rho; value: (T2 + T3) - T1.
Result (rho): 0.50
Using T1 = 11.59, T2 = 11.65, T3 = 0.44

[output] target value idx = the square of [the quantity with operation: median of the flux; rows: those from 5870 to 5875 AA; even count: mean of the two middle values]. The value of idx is 127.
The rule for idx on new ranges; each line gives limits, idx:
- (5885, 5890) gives 114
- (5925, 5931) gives 120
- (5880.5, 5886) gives 115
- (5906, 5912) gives 130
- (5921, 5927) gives 119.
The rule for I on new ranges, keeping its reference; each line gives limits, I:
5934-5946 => 5945.16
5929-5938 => 5931.49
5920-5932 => 5931.49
